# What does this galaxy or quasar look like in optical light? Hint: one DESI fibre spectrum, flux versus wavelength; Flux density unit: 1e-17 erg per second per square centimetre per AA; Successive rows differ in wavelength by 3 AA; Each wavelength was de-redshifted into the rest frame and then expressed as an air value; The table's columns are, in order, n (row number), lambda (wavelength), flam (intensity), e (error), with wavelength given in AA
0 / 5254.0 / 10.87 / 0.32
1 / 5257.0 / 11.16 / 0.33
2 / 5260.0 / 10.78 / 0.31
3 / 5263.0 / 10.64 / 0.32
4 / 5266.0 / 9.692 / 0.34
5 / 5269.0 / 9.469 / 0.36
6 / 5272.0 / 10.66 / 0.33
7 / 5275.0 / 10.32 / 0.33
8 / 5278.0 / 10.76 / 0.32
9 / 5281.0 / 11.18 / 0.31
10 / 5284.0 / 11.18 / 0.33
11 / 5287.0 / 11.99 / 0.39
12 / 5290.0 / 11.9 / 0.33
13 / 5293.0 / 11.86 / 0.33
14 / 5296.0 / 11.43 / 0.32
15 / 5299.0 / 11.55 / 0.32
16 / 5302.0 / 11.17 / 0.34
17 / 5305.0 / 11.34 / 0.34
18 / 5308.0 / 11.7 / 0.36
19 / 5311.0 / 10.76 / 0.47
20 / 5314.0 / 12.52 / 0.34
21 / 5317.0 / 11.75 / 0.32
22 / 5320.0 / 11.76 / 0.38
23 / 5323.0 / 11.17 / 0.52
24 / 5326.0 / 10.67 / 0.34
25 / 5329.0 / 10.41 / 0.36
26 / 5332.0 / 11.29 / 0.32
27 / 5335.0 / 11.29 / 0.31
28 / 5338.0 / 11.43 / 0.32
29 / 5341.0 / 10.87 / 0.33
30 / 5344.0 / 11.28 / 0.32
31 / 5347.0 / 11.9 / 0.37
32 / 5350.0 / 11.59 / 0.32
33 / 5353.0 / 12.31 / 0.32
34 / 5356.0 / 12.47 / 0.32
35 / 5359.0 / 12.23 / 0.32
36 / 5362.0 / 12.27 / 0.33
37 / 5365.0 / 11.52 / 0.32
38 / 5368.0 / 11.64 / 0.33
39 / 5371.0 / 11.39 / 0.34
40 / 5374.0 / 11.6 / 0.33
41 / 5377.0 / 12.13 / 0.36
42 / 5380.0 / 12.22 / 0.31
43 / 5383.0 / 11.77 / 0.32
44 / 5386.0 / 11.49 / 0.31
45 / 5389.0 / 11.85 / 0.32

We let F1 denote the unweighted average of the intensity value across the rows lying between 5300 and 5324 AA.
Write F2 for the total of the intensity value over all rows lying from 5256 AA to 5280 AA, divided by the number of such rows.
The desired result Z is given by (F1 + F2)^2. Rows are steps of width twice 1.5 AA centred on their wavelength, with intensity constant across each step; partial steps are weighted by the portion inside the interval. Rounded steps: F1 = 11.5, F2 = 10.4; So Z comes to 482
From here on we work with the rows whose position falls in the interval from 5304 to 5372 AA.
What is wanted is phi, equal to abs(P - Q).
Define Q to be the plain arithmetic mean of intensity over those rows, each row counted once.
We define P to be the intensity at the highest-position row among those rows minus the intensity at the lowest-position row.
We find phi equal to 11.5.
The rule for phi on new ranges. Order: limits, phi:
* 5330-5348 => 10.7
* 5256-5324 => 11.2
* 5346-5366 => 12.4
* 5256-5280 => 10.8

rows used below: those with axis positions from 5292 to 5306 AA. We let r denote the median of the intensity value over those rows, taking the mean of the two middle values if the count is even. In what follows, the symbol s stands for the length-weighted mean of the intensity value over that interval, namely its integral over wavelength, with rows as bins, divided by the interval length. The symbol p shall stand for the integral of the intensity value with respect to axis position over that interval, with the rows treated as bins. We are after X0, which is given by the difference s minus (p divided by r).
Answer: -2.6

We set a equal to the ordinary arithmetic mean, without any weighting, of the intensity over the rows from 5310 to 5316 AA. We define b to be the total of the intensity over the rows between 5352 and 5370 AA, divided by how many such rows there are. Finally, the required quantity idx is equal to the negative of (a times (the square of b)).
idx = -1697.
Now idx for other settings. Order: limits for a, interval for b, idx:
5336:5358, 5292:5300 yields -1577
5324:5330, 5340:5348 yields -1358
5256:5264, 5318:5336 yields -1338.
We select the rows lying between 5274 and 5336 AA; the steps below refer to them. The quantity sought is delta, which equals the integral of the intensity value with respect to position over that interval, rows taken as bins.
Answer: 703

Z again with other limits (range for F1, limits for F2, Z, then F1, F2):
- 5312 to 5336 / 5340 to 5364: 539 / 11.4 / 11.9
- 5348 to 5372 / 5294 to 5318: 550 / 11.9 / 11.5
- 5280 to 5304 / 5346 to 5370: 553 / 11.5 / 12.0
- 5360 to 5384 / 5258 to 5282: 495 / 11.8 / 10.4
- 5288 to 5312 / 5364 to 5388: 537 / 11.5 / 11.7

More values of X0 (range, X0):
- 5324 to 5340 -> -4.6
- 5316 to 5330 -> -2.8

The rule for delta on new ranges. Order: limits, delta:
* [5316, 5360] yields 505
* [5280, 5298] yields 209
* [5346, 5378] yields 381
